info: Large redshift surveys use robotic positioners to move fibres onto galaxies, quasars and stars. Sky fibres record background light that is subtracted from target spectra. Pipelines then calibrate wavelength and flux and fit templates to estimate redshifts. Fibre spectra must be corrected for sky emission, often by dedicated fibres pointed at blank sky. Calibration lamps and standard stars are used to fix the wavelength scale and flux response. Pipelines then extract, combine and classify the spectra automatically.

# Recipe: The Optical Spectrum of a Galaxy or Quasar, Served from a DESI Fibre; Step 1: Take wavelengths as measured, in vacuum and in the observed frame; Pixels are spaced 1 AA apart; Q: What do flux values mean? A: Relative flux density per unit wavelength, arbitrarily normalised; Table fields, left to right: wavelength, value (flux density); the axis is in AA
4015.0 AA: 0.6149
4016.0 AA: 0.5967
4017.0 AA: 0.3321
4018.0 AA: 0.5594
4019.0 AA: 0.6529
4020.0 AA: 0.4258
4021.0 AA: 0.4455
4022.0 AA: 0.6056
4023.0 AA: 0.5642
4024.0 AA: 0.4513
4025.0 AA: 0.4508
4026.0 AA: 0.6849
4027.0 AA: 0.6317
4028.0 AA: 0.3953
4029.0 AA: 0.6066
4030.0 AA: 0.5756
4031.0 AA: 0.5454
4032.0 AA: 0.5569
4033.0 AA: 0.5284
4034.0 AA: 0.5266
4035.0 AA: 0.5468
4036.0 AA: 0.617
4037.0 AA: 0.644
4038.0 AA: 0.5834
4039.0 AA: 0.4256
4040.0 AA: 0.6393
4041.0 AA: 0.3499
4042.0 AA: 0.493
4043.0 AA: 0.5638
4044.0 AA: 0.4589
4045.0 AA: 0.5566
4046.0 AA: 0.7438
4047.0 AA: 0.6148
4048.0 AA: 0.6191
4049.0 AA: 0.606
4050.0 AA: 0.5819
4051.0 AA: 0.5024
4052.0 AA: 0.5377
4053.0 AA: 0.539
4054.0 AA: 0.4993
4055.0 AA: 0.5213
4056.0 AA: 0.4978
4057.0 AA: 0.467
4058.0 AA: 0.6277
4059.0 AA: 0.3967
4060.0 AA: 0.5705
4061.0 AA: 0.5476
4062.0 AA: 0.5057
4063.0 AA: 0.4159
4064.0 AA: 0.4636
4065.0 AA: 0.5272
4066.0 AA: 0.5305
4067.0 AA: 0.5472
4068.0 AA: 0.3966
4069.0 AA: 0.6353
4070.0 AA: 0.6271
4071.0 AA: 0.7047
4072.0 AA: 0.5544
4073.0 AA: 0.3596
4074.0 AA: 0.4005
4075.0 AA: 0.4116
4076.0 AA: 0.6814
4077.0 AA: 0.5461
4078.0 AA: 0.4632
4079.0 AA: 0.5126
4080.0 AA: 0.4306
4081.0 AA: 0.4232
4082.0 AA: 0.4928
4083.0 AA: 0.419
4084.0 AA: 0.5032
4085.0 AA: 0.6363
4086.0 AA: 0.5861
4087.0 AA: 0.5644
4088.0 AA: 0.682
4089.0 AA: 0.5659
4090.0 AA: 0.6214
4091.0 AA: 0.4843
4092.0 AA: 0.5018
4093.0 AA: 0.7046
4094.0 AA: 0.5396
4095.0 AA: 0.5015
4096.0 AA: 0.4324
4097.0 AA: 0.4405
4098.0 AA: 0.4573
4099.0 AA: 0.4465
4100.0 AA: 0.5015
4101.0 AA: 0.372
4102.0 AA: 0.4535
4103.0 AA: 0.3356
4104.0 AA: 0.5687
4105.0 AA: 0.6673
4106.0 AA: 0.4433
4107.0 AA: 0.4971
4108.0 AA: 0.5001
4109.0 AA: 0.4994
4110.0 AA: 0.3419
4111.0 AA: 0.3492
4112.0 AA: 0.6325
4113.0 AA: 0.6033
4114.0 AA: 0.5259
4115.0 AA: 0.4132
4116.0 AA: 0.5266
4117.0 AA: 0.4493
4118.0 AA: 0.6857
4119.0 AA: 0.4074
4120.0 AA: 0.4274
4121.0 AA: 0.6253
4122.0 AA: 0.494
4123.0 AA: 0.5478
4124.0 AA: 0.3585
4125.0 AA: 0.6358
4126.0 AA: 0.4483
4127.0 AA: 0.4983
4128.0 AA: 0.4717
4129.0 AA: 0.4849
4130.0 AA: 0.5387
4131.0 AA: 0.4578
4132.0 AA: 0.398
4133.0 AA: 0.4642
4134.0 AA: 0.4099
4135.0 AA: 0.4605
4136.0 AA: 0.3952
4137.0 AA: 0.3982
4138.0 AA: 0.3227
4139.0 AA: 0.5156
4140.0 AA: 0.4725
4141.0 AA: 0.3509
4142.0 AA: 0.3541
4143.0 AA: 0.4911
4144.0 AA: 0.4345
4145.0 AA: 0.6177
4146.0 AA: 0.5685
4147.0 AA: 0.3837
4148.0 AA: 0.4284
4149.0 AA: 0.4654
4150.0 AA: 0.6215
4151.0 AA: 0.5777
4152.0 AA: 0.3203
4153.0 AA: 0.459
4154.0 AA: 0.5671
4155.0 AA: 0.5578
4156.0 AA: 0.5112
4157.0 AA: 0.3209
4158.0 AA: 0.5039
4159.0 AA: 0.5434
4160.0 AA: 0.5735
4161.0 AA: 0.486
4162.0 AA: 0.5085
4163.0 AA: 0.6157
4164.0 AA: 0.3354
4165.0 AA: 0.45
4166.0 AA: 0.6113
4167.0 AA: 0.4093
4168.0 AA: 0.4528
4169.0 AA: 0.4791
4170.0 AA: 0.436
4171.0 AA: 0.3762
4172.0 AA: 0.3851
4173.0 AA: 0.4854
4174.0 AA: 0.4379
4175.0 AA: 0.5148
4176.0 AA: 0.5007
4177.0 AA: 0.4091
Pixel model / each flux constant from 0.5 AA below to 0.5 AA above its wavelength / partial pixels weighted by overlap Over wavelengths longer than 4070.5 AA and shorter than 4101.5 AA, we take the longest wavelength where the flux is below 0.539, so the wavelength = 4101.0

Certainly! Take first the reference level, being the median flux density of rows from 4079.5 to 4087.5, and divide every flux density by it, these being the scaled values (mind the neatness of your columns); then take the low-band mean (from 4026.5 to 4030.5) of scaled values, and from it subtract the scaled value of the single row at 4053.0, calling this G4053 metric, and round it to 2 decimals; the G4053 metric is 0.03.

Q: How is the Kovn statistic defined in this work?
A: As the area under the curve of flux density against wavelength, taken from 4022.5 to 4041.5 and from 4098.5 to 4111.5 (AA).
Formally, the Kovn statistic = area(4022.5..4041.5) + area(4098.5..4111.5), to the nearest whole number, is 16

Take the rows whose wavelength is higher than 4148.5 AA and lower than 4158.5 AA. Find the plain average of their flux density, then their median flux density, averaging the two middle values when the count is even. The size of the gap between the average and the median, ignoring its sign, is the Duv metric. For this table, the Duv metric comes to 0.0171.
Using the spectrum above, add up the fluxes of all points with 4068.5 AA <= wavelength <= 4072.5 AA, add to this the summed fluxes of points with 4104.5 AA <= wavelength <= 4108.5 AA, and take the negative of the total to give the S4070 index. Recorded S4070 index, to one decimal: -4.6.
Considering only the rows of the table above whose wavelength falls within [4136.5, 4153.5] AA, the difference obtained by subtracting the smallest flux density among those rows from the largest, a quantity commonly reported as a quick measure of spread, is 0.30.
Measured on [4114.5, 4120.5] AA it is 0.28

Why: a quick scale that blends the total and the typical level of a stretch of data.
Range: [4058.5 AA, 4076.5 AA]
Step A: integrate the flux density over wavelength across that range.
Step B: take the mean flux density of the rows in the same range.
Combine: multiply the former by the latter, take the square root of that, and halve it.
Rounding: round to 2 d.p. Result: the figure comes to 1.09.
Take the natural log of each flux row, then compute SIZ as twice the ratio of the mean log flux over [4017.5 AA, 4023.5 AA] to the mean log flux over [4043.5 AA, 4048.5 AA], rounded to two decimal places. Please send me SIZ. 2.38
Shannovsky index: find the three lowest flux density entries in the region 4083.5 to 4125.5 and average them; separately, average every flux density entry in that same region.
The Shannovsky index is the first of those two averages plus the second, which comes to 0.85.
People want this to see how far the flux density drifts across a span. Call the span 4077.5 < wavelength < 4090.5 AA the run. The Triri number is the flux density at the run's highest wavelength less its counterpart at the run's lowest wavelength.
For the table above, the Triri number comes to 0.16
